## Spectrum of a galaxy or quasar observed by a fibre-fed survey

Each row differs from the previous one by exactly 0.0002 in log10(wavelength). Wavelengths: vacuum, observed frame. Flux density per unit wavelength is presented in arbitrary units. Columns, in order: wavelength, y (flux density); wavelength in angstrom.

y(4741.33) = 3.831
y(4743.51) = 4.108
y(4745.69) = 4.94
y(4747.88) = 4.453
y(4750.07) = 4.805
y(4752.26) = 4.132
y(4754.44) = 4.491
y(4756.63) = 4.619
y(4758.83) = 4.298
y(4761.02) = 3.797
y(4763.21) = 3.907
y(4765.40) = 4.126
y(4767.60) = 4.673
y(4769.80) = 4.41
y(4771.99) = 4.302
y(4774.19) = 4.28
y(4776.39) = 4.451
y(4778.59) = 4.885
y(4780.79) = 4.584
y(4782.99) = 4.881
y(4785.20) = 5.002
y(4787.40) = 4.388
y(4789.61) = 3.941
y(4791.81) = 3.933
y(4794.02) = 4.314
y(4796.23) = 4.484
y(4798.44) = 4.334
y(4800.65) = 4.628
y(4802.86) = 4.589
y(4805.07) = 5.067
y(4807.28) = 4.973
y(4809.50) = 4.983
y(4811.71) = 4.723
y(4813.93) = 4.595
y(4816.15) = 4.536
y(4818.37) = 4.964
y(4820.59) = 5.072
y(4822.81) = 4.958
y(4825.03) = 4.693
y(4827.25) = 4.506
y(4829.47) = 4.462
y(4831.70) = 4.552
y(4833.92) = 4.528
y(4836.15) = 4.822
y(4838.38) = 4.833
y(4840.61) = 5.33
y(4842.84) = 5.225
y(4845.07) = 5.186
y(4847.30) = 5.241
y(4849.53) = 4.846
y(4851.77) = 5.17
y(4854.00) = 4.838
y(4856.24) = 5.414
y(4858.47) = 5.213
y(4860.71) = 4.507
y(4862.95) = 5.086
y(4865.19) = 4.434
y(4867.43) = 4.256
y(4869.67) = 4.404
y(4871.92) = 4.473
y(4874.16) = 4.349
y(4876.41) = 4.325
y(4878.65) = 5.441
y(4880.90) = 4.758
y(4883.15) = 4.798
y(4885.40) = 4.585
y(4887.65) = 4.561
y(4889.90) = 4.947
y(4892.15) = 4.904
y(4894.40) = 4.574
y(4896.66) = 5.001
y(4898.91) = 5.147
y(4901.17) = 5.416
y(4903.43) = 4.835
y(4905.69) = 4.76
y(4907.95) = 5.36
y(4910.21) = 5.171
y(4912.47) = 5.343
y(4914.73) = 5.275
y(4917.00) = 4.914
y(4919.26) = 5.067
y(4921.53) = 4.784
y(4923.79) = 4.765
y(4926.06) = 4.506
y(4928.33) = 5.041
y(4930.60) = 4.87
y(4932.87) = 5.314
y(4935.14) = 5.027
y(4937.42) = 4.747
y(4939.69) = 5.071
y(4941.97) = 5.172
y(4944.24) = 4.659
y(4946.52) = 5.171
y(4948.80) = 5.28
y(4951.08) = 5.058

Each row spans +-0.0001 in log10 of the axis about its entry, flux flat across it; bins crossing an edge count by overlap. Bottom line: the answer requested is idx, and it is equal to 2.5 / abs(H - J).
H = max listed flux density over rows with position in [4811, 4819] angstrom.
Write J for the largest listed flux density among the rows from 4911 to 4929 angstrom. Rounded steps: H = 4.964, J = 5.343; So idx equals 7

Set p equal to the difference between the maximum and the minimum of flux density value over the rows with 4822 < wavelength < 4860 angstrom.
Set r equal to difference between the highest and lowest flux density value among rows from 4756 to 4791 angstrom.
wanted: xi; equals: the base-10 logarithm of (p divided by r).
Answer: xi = -0.10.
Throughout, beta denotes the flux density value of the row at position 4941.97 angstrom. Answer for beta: 5.172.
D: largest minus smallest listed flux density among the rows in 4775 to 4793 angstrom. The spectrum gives 1.07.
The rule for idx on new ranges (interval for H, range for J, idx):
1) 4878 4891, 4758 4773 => 3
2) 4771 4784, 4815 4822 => 13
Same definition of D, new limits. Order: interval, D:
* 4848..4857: 0.58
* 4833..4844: 0.80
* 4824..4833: 0.23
